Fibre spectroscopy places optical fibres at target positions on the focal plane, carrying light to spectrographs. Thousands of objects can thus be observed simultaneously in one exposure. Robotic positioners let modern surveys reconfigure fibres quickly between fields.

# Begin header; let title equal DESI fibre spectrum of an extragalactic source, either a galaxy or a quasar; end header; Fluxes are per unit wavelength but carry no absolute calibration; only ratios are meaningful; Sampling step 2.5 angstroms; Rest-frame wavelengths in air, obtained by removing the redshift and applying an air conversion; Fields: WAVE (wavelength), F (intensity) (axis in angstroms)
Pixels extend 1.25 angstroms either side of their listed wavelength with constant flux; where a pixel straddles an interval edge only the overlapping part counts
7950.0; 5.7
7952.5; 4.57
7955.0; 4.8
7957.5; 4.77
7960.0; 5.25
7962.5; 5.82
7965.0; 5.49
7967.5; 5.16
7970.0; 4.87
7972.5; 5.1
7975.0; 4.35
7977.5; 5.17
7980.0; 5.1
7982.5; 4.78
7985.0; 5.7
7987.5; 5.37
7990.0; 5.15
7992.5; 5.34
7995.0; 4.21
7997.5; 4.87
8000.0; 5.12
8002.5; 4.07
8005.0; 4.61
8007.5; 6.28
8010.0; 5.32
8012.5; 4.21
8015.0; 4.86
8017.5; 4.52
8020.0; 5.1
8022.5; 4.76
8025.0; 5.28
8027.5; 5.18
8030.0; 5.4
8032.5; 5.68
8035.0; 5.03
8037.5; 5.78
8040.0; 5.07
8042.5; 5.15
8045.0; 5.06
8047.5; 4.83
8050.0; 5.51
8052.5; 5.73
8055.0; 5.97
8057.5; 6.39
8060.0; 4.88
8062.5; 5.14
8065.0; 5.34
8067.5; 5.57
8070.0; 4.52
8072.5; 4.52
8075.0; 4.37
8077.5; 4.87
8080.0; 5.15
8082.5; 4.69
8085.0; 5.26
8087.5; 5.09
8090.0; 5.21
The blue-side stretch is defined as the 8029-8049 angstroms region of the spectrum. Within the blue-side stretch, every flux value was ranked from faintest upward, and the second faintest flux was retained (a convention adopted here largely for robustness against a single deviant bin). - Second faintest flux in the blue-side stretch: 5.03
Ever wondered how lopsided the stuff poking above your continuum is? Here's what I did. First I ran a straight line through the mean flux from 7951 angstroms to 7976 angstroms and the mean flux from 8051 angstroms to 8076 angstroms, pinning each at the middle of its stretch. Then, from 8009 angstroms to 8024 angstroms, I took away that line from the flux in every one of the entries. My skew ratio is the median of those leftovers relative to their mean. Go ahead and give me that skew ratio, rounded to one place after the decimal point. 1.0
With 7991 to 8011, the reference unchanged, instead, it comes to 0.8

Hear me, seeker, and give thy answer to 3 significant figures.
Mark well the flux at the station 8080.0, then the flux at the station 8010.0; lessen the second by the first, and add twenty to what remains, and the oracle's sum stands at 20.2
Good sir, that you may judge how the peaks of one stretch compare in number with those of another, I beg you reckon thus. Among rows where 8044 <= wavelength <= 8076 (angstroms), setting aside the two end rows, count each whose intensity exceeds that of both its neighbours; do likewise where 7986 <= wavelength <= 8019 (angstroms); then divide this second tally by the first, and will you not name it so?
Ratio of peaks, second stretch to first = 2.00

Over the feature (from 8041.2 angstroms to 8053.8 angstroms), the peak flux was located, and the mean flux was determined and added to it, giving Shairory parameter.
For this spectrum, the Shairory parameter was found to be 11.0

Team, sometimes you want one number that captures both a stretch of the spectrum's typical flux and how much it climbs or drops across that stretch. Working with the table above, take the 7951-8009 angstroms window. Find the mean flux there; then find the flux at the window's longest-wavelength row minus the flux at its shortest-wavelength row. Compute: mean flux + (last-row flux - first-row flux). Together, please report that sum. 6.8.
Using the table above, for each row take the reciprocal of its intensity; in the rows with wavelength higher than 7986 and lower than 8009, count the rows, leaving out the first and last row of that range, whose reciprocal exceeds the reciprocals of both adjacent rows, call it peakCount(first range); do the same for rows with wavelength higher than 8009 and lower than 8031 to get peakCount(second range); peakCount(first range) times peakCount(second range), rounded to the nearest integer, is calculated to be 12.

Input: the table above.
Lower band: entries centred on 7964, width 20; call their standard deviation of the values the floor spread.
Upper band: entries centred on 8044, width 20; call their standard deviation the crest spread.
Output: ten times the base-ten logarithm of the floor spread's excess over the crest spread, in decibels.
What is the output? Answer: -21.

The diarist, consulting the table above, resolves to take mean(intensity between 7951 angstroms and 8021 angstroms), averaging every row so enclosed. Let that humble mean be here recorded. 5.00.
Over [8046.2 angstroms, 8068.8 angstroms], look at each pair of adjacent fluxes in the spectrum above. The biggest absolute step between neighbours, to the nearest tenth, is 1.5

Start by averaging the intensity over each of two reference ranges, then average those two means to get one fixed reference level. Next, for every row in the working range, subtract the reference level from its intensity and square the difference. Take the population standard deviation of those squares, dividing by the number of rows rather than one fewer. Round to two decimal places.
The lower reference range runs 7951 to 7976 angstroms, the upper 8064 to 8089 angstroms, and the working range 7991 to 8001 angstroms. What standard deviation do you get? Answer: 0.24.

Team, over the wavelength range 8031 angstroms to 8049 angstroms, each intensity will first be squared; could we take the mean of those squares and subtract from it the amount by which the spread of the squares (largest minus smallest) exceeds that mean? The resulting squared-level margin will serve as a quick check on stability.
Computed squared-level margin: 45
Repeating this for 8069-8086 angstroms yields 37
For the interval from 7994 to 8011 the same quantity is 27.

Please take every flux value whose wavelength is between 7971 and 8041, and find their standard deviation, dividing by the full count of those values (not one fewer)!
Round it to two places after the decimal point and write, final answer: 0.50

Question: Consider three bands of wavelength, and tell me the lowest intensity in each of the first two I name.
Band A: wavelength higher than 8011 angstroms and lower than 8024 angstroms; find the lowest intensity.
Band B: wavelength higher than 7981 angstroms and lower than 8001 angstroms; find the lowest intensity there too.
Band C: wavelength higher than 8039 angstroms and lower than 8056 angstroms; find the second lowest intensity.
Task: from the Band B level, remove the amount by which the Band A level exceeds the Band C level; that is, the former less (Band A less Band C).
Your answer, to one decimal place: 5.1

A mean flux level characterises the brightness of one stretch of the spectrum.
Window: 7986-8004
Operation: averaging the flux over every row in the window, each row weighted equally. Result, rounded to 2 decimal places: 4.88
